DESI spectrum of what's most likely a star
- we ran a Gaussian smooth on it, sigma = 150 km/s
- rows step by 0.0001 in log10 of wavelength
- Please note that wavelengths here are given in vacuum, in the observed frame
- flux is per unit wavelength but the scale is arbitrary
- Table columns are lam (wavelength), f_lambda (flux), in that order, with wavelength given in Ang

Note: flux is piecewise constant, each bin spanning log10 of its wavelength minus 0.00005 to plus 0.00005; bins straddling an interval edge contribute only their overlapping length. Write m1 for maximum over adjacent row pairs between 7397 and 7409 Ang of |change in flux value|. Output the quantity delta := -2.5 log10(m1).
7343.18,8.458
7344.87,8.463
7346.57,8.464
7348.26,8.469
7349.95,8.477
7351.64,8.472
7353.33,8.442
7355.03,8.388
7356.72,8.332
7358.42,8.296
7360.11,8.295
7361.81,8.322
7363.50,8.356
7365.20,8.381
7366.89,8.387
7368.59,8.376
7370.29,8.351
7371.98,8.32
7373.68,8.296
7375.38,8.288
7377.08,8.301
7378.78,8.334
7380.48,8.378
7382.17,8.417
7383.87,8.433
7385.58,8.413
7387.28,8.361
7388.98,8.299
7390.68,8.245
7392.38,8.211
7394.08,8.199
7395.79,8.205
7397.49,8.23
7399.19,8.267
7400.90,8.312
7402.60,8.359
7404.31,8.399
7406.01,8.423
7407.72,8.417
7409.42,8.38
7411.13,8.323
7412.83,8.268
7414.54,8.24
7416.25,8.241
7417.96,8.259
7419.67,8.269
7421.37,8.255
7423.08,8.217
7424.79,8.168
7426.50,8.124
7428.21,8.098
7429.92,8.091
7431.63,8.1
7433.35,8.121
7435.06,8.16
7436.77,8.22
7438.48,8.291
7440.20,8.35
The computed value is 3.32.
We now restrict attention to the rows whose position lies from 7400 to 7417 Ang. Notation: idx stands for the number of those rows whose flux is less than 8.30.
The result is 3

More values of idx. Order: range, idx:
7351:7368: 2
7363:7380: 2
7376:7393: 3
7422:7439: 10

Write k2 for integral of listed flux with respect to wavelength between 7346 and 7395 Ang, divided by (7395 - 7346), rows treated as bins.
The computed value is 8.35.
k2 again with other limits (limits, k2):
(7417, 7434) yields 8.17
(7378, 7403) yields 8.31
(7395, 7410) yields 8.34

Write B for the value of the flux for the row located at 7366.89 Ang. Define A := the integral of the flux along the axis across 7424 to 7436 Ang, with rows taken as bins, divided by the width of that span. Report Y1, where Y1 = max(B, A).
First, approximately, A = 8.12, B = 8.387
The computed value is 8.39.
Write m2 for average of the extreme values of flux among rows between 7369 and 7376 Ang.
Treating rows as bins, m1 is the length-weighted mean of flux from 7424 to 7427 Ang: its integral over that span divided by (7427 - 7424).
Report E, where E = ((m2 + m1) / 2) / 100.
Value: 0.0823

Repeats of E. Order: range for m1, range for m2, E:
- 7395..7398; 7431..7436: 0.0818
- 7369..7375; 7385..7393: 0.0832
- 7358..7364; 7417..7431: 0.0825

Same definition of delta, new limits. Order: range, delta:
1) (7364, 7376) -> 3.77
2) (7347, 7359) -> 3.13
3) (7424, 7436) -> 3.39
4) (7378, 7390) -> 3.02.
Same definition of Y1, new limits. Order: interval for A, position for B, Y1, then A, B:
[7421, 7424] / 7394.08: 8.23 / 8.23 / 8.199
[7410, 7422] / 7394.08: 8.27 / 8.27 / 8.199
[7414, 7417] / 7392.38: 8.23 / 8.23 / 8.211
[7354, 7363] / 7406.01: 8.42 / 8.33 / 8.423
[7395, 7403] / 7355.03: 8.39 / 8.28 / 8.388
